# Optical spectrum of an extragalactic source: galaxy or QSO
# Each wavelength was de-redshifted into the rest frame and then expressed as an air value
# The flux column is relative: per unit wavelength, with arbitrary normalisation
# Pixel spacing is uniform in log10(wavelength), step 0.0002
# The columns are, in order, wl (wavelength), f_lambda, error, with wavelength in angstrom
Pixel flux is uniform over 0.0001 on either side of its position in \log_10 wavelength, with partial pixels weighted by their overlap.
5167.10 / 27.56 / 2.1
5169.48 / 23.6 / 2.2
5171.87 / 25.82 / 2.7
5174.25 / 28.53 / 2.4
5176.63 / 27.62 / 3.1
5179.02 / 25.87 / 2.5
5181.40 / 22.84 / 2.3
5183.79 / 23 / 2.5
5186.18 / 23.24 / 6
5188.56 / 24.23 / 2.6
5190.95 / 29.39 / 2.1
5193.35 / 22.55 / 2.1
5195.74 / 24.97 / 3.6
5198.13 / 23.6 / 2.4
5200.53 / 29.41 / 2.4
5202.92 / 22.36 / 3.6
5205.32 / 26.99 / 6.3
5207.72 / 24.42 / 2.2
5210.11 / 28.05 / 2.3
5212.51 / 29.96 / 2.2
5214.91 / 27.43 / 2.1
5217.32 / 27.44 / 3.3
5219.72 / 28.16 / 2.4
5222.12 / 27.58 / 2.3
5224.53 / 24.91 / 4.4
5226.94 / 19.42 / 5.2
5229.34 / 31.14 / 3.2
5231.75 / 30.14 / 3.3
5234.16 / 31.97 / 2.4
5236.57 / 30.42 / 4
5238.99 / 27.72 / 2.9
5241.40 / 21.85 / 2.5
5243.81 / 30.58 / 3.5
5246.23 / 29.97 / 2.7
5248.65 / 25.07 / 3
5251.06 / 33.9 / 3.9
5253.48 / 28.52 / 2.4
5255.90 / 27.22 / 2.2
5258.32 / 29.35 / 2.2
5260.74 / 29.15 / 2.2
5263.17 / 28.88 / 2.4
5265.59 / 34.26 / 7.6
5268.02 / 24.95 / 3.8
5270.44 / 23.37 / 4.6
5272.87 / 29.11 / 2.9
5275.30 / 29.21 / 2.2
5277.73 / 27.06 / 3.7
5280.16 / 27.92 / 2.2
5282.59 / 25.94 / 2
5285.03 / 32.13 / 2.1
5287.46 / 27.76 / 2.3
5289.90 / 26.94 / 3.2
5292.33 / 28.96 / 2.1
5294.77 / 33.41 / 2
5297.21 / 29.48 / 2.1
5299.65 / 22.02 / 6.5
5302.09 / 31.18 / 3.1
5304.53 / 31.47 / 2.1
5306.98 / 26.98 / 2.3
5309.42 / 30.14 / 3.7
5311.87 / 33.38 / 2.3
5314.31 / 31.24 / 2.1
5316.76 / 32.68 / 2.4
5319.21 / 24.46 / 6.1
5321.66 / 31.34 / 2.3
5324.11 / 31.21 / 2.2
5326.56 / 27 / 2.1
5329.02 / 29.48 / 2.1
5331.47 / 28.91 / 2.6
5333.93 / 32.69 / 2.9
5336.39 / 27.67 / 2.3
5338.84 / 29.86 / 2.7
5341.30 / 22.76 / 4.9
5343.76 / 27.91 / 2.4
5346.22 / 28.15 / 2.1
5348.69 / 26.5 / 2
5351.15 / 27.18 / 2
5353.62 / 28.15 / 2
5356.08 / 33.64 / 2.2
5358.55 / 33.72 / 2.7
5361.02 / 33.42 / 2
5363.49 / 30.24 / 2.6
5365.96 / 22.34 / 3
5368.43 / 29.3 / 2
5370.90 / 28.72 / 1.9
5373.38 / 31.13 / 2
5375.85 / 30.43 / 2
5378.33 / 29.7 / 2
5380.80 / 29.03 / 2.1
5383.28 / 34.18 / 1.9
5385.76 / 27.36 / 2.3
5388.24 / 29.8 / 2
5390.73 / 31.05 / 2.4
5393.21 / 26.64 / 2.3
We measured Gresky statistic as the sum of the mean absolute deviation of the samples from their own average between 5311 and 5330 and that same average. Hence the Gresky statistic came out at 32.4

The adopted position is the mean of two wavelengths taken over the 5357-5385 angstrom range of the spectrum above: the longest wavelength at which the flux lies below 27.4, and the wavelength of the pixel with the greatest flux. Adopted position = 5374.6 angstrom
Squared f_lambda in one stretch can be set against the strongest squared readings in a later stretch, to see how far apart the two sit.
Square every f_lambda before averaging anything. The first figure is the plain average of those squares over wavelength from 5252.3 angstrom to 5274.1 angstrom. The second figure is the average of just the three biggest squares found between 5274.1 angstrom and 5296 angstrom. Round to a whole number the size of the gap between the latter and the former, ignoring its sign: 191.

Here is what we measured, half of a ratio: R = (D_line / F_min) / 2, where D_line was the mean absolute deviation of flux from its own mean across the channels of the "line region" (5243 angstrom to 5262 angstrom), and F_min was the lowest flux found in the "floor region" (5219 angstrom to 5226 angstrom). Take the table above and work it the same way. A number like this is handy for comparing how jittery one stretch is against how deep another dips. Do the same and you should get 0.035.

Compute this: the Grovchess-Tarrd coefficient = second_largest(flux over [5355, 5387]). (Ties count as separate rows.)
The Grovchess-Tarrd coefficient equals 33.72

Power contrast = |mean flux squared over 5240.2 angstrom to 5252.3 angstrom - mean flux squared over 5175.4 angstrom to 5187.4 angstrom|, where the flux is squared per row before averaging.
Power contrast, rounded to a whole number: 213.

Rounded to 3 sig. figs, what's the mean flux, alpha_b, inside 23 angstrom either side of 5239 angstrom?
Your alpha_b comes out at 28.1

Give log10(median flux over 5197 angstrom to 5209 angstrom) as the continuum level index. 1.39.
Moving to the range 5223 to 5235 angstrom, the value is 1.48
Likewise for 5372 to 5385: 1.48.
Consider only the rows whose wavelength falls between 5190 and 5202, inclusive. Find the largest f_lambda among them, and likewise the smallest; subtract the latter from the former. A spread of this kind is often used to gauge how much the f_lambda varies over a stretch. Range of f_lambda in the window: 6.9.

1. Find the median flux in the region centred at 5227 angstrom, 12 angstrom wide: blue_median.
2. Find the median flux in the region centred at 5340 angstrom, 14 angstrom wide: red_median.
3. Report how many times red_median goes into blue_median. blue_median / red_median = 0.98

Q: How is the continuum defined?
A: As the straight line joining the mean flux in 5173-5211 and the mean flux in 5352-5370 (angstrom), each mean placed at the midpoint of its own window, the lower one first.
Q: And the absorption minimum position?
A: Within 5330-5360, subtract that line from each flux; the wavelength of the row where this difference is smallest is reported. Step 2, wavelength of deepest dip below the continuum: 5341.30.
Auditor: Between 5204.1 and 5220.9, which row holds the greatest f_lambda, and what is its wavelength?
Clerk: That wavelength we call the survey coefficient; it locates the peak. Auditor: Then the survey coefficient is 5212.51 angstrom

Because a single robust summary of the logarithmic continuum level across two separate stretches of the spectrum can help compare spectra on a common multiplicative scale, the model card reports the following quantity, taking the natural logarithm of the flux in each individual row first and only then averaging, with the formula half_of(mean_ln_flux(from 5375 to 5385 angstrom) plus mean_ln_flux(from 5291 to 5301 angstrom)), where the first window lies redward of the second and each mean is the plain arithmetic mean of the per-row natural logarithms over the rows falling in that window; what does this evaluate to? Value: 3.38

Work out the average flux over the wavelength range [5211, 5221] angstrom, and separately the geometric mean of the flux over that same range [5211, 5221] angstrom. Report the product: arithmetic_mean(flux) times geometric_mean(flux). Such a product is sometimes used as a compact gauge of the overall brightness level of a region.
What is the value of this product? 797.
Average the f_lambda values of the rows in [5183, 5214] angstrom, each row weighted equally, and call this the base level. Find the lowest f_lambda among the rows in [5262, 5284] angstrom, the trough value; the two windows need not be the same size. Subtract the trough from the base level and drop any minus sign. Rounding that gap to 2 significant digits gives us 2.2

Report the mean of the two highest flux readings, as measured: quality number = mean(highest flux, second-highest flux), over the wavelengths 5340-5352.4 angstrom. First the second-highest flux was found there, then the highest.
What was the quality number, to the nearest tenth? 28.0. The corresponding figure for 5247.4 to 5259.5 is 31.6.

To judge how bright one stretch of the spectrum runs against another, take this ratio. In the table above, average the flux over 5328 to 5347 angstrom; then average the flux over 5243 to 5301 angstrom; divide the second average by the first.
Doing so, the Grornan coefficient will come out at 1.00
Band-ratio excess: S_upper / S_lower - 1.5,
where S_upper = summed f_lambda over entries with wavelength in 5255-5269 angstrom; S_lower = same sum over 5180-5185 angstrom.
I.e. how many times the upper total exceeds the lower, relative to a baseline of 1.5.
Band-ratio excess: 2.3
